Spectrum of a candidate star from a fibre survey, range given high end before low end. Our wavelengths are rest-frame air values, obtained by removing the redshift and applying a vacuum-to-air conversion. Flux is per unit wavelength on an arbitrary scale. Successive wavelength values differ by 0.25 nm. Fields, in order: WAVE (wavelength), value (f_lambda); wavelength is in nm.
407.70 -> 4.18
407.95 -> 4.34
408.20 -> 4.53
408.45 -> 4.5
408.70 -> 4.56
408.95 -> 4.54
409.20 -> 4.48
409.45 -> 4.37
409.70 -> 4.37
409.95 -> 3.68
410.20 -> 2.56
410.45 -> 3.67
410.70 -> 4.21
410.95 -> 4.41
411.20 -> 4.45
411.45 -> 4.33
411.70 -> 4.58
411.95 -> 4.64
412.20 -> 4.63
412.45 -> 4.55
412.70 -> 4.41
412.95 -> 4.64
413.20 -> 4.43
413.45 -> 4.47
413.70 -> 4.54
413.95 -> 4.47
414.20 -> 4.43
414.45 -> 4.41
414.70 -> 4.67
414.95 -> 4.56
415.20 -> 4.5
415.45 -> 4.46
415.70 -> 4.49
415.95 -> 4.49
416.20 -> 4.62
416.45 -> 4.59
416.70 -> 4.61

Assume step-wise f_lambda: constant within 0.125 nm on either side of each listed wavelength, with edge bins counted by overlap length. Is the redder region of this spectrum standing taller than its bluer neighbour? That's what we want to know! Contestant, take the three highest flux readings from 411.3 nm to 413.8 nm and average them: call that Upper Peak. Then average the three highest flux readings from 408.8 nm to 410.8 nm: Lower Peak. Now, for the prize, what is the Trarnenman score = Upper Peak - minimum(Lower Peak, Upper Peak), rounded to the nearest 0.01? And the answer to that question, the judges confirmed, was 0.17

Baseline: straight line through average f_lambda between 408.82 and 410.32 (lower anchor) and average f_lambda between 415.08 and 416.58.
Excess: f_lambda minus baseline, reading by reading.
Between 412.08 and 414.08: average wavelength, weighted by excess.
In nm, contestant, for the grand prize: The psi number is 412.87 nm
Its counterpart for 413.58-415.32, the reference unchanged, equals 414.35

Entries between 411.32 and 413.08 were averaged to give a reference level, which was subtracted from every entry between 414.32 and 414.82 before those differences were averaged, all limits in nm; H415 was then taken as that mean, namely 0.00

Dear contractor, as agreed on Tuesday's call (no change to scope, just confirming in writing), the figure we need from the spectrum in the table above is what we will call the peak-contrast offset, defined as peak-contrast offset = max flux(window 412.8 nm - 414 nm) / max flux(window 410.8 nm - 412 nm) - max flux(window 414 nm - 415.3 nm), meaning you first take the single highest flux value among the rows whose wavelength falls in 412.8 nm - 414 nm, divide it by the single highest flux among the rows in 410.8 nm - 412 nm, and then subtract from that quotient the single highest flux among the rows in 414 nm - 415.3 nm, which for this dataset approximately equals -3.67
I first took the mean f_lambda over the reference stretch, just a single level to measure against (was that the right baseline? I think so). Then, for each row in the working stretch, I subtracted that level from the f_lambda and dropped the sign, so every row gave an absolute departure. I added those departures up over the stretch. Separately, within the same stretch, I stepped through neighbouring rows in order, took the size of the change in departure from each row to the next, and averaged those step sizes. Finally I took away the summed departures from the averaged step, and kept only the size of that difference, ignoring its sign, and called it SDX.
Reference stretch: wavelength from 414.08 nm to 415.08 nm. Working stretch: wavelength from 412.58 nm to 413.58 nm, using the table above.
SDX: 0.34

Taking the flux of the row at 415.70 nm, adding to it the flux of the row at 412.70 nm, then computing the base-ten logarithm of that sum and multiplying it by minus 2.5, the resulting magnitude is -2.37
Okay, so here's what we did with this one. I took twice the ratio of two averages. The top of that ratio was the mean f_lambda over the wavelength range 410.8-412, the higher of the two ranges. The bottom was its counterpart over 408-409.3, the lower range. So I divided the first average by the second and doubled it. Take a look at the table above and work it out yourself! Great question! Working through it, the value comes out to 1.98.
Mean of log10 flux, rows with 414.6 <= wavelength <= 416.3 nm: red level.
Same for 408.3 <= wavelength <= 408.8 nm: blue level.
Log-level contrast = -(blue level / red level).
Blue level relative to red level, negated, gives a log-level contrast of -1.00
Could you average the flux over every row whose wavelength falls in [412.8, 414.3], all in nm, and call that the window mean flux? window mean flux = 4.50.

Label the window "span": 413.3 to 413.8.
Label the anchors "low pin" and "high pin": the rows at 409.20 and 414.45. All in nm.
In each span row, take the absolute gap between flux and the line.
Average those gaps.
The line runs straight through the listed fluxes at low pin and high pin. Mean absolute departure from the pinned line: 0.08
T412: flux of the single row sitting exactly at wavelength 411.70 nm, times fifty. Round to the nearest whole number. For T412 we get 229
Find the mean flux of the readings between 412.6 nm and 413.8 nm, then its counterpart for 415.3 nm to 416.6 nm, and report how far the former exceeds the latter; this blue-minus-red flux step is -0.03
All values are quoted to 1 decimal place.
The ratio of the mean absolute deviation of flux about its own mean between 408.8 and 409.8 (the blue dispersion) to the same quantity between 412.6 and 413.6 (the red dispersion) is 0.9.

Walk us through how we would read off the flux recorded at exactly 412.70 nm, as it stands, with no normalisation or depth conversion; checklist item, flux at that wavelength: 4.41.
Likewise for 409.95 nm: 3.68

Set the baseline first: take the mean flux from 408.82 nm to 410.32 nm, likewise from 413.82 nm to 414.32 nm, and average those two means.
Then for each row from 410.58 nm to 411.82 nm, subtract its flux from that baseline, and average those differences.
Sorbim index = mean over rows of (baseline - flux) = -0.17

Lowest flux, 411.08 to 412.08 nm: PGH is 4.33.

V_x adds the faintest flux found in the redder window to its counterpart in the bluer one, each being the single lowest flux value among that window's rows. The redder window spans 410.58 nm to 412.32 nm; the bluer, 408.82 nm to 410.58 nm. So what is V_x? 6.77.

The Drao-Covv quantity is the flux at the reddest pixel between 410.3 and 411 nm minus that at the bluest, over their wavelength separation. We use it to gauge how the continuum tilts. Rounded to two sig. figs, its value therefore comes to 1.5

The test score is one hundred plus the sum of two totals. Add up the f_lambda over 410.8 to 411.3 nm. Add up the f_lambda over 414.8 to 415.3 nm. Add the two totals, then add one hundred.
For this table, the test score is 117.9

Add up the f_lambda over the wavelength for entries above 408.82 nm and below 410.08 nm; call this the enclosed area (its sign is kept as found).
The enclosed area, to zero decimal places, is 5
